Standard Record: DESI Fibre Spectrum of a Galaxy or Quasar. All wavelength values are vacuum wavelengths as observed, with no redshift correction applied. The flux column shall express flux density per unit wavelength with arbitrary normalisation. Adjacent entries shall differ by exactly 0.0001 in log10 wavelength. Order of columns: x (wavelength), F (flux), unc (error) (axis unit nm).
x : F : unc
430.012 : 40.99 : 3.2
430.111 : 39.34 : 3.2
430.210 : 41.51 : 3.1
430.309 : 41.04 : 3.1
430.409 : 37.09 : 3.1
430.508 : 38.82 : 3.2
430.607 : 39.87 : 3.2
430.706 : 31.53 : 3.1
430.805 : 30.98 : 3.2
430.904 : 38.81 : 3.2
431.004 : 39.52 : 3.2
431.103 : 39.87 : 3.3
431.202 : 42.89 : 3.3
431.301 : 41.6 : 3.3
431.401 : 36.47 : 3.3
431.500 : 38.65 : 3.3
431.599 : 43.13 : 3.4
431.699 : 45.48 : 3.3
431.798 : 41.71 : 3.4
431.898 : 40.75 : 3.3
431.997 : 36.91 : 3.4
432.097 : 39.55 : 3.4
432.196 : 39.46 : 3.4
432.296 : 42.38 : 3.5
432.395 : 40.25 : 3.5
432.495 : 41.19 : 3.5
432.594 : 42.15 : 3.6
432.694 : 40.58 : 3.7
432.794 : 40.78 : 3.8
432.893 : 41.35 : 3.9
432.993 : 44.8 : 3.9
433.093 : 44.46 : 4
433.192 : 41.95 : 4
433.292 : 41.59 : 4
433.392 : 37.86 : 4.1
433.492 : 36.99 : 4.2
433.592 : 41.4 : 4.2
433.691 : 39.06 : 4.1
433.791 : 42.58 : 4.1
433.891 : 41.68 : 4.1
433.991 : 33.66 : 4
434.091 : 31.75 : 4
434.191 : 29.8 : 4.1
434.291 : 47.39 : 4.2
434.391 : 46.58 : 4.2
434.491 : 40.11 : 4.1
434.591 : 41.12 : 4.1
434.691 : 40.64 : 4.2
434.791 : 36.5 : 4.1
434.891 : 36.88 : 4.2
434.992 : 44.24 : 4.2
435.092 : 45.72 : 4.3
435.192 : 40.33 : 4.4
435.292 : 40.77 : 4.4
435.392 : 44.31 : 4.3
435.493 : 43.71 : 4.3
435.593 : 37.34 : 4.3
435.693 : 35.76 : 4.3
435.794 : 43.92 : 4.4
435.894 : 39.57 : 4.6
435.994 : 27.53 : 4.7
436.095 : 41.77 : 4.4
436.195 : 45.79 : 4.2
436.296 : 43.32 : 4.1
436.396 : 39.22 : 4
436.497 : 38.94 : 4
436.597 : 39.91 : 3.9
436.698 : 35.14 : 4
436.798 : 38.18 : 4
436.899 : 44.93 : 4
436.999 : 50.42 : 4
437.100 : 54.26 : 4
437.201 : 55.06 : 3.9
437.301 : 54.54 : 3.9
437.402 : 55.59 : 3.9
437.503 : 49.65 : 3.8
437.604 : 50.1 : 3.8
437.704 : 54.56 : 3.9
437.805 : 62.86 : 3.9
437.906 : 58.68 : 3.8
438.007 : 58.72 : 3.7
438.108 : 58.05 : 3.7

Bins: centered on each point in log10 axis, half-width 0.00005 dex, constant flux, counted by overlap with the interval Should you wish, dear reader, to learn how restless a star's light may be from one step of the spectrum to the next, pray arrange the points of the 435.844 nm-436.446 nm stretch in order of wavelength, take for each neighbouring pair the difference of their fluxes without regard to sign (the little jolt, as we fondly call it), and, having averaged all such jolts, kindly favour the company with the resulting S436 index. 7.4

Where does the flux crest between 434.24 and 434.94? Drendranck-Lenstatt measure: 434.291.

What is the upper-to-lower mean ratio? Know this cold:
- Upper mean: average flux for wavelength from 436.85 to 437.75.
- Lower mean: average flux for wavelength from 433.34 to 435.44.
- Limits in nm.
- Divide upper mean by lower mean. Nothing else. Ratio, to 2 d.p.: 1.30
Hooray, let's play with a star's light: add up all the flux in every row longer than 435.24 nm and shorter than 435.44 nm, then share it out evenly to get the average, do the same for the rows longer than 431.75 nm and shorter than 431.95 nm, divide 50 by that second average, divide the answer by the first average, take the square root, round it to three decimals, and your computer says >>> 0.169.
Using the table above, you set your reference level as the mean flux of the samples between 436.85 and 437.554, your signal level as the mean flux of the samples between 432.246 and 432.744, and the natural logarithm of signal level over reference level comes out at -0.23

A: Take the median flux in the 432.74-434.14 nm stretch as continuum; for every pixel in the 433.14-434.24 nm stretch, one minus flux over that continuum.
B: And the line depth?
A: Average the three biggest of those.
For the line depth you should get 0.23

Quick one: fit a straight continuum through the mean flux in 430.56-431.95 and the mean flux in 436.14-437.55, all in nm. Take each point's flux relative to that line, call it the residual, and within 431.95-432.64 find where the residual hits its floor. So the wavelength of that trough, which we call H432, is 431.997 nm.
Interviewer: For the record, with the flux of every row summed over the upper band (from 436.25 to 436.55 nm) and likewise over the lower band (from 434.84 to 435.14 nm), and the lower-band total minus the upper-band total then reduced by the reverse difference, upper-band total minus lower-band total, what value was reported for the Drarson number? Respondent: 11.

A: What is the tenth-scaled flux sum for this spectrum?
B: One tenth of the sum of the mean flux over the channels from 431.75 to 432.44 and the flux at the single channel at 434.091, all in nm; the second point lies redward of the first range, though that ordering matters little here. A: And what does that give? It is 7.2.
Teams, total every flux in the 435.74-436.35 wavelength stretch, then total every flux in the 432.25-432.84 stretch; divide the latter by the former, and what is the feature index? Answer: 1.02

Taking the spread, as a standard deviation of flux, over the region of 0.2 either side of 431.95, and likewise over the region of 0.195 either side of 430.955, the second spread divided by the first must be 2.0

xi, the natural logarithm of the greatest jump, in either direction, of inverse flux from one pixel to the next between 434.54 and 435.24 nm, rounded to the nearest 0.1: -5.4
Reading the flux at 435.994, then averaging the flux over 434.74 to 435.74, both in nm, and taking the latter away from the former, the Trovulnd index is -13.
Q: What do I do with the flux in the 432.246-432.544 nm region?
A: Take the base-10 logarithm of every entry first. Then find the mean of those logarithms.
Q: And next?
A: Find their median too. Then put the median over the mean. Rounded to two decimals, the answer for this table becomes 1.00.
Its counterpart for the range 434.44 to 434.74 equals 1.00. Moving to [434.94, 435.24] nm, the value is 1.01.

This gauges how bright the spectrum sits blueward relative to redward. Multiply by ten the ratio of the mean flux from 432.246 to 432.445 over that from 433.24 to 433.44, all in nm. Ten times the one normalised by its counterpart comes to 10.4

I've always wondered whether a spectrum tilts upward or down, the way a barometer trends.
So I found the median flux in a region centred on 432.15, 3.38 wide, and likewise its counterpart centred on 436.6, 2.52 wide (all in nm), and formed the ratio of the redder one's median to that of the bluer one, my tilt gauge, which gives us 1.08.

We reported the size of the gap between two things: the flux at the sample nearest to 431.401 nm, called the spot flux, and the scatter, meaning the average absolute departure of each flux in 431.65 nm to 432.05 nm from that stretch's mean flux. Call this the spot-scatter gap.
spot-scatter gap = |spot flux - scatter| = 34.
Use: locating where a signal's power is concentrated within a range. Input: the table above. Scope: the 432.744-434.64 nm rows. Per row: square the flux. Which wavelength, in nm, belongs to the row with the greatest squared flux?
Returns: 434.291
